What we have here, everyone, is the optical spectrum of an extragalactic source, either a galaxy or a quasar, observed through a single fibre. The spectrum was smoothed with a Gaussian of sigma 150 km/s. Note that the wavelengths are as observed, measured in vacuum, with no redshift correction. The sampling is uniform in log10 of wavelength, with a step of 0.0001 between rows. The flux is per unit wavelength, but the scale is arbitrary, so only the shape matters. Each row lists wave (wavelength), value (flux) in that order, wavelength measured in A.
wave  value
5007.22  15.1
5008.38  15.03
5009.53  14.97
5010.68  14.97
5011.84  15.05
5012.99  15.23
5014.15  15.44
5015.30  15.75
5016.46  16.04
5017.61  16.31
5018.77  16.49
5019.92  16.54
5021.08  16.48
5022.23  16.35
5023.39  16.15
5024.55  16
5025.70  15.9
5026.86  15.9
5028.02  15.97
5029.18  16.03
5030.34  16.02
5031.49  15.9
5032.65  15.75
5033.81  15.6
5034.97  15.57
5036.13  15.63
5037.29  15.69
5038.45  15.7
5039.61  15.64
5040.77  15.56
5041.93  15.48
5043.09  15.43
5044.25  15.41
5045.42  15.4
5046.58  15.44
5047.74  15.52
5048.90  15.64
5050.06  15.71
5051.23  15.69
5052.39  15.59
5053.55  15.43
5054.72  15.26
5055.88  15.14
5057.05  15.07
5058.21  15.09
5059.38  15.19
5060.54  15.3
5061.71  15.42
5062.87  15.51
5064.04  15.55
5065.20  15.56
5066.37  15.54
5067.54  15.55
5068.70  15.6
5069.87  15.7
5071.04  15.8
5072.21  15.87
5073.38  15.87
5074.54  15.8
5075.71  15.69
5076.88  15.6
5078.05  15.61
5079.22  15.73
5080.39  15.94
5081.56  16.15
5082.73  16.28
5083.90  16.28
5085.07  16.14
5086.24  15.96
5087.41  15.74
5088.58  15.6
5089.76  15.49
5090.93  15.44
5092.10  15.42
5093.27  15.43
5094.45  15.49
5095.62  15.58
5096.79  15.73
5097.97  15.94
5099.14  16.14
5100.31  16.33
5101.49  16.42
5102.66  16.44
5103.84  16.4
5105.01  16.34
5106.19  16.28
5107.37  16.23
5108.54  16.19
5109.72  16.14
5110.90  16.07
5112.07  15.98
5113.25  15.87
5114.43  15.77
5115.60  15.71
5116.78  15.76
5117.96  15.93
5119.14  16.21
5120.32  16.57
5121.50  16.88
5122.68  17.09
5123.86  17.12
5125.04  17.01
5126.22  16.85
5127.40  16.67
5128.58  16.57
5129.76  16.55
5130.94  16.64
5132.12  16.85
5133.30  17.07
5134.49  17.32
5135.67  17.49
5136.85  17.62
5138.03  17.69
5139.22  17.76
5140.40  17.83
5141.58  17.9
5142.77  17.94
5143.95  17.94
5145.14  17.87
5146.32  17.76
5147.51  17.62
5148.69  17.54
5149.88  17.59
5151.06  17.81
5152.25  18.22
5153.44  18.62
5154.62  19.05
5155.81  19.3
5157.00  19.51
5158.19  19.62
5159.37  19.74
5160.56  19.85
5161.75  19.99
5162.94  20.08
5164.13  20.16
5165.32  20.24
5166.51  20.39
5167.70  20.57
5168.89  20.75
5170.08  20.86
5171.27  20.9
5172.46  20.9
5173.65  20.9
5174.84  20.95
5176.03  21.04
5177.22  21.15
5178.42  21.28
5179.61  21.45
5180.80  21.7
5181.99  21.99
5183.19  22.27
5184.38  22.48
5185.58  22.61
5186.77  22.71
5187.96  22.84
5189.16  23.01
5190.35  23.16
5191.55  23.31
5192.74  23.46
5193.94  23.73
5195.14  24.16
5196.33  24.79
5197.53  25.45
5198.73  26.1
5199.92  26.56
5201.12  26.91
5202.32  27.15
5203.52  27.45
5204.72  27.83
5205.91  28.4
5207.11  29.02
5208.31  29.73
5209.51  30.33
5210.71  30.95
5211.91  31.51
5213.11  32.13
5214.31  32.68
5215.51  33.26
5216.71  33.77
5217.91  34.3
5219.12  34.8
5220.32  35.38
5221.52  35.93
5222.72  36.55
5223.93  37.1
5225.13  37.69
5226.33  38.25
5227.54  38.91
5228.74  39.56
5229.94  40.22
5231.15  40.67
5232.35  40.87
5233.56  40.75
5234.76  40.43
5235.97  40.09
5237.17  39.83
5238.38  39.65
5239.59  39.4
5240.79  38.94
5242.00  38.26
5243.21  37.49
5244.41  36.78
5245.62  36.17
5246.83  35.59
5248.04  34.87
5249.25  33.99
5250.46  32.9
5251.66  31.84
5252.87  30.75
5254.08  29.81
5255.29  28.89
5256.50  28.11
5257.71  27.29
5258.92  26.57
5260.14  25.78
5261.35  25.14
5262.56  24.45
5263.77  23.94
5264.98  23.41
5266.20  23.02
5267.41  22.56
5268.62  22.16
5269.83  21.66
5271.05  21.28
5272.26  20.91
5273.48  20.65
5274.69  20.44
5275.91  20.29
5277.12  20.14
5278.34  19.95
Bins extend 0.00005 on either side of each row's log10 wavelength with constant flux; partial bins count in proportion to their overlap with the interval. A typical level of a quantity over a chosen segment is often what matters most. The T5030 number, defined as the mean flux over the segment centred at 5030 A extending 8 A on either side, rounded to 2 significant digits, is 16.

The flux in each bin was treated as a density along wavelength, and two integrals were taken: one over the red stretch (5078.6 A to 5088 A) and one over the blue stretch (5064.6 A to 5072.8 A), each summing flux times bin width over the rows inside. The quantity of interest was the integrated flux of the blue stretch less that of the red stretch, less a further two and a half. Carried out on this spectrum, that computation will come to -25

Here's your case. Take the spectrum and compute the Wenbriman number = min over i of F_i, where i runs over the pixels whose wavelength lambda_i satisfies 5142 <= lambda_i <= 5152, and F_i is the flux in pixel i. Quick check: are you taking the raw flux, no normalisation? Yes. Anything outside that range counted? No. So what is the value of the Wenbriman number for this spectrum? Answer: 17.54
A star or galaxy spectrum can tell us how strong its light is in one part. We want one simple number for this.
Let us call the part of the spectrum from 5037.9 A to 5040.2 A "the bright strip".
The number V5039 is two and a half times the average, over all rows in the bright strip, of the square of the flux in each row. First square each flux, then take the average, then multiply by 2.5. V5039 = 614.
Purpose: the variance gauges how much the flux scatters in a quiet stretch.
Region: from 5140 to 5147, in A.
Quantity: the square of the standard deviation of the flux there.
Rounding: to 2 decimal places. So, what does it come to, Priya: 0.00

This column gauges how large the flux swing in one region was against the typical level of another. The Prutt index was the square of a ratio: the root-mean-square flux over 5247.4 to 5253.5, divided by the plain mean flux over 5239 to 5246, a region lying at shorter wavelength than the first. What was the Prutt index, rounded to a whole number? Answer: 1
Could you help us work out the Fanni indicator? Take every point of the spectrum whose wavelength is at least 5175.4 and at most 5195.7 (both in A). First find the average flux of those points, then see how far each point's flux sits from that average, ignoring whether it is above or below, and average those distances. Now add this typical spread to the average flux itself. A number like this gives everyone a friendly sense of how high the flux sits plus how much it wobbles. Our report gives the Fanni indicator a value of 23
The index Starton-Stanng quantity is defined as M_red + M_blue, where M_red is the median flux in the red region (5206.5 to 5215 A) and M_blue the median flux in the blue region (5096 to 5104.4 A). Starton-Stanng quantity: 47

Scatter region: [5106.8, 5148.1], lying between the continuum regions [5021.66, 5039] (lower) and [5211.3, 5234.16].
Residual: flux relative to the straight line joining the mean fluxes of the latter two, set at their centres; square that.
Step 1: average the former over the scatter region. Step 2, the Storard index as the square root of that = 9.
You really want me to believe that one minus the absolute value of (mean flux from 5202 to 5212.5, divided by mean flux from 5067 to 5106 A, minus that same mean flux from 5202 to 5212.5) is -26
